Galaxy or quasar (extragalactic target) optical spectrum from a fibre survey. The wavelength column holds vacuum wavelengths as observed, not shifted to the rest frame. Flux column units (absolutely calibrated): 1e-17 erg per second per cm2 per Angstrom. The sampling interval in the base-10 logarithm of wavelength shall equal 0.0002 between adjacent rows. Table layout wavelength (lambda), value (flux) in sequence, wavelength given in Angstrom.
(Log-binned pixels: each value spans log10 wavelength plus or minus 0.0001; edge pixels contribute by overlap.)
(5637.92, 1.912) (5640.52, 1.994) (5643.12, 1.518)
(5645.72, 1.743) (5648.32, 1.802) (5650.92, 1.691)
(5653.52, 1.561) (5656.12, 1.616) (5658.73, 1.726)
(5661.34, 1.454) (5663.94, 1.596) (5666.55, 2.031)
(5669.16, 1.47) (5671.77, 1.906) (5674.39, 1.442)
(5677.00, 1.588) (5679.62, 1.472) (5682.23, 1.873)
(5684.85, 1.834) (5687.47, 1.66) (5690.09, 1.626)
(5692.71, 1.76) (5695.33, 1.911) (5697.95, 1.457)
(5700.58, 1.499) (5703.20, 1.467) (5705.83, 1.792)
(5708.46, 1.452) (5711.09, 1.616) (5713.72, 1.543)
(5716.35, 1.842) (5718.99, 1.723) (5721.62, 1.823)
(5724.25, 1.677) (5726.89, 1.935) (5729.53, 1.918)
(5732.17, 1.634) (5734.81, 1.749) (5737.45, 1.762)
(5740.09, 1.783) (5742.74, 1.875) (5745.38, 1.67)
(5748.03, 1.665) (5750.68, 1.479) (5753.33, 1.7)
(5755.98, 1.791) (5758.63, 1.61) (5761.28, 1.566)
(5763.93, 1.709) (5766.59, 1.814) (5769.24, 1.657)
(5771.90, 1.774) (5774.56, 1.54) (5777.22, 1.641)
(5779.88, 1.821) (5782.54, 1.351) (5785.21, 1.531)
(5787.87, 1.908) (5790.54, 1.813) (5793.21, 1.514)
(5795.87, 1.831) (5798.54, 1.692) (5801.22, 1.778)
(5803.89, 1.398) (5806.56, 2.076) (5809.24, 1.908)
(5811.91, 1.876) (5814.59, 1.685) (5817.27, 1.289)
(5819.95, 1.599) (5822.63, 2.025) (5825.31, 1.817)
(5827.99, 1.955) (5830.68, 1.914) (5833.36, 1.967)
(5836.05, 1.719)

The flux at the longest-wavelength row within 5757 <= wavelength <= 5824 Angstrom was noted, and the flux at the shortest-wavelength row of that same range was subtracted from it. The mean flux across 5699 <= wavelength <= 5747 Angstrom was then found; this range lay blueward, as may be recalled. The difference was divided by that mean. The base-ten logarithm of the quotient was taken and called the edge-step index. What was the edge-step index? -0.61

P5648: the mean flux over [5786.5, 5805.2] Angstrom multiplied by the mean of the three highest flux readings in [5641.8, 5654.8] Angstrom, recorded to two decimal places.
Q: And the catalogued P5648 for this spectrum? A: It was 2.98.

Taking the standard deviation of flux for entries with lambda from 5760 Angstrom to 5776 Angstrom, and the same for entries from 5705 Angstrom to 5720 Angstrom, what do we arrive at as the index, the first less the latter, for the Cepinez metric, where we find -0.04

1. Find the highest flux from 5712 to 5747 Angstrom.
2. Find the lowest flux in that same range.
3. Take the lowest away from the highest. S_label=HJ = 0.39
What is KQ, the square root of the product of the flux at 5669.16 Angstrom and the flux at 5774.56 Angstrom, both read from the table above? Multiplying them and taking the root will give 1.50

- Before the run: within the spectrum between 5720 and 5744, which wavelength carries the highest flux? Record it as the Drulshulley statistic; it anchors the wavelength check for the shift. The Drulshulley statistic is 5726.89 Angstrom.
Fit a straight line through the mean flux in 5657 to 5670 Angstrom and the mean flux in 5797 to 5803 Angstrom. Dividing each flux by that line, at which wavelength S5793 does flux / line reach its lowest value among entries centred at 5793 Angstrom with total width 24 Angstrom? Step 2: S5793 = 5782.54 Angstrom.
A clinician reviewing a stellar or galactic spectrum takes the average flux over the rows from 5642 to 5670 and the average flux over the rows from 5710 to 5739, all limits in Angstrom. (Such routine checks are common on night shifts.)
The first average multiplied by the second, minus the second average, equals 1.15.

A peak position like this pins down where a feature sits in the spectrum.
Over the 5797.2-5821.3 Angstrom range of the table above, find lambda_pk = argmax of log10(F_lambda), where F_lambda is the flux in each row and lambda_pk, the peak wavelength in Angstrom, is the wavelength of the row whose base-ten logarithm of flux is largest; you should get 5806.56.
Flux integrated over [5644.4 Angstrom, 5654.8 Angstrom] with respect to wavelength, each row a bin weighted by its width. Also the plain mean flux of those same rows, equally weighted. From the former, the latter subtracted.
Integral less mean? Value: 16.0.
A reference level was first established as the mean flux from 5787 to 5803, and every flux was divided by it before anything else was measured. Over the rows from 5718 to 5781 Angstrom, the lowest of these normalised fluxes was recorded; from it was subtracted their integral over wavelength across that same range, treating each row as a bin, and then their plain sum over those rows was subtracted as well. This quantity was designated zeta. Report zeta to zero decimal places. -85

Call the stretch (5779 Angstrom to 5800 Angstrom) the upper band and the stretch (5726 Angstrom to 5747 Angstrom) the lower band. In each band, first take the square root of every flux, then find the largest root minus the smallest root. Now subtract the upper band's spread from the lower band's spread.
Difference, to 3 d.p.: -0.106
